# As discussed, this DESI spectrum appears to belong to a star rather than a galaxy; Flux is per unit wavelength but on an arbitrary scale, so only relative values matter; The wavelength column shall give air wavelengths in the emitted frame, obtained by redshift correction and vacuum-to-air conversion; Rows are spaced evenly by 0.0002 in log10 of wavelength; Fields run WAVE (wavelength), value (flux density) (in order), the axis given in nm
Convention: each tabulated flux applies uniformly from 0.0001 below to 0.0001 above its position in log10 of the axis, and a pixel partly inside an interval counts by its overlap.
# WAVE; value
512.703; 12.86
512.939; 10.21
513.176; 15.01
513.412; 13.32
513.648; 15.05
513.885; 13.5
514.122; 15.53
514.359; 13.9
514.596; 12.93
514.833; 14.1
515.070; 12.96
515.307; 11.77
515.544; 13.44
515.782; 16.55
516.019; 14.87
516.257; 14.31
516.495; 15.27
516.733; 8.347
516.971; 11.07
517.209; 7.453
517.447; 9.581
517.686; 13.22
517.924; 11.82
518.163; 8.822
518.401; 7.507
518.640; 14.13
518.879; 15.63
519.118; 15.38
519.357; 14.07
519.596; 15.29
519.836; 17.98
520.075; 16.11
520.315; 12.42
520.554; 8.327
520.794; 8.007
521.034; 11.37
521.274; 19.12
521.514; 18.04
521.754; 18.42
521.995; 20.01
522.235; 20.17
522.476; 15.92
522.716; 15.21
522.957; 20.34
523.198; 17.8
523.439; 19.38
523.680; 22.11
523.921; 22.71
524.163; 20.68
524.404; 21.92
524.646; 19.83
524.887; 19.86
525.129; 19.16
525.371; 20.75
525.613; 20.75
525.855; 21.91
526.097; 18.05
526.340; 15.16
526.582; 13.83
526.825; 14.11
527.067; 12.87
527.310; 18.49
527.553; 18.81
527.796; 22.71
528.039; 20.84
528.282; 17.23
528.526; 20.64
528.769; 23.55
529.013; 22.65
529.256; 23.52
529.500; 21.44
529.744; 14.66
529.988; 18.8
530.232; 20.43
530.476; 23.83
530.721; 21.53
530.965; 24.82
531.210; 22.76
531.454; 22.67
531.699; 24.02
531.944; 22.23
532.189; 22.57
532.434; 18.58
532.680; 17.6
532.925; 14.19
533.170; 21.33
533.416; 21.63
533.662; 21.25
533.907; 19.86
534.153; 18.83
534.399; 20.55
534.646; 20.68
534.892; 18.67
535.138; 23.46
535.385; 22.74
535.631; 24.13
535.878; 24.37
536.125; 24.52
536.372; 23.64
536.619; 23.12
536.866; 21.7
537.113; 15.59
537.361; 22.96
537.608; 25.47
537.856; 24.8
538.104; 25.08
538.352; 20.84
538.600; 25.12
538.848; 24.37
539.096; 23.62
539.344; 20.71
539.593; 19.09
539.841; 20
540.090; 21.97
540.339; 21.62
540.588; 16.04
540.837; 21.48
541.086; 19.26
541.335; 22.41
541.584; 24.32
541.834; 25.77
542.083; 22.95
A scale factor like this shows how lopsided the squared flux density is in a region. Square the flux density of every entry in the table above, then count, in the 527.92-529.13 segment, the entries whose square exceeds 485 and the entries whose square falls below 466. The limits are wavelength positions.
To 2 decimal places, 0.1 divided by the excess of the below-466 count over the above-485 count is 0.10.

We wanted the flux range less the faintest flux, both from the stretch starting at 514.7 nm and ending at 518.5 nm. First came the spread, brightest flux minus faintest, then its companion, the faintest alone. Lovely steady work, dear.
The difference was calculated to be 1.6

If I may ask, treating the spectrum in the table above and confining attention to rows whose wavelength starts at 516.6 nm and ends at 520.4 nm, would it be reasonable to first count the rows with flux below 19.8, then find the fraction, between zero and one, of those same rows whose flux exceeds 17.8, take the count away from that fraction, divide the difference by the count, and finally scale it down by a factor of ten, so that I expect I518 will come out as -0.10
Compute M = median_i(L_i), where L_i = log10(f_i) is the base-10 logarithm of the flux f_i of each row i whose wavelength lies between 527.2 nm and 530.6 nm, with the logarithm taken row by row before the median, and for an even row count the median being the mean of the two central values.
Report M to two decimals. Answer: 1.32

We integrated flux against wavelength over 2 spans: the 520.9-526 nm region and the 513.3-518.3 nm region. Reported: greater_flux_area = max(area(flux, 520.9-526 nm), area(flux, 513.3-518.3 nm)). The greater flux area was 98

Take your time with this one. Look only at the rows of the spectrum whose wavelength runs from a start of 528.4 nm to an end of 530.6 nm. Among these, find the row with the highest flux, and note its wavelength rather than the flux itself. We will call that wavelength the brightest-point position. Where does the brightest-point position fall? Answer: 530.476 nm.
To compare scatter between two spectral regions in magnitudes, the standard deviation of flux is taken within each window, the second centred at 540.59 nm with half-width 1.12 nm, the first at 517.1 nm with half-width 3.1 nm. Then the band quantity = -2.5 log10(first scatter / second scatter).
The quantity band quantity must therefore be -0.2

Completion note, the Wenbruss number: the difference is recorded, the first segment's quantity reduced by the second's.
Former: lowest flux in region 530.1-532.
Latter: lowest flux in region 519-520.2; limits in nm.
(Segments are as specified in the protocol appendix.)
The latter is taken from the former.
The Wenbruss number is 6.4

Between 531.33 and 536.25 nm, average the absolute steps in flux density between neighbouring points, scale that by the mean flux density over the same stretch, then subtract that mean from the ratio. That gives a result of -21.1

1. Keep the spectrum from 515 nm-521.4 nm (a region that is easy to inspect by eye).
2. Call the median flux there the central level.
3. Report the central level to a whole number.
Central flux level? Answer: 13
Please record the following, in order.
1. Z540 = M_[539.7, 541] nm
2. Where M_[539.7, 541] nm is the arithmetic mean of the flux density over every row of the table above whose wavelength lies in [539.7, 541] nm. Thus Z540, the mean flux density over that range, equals 20.2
